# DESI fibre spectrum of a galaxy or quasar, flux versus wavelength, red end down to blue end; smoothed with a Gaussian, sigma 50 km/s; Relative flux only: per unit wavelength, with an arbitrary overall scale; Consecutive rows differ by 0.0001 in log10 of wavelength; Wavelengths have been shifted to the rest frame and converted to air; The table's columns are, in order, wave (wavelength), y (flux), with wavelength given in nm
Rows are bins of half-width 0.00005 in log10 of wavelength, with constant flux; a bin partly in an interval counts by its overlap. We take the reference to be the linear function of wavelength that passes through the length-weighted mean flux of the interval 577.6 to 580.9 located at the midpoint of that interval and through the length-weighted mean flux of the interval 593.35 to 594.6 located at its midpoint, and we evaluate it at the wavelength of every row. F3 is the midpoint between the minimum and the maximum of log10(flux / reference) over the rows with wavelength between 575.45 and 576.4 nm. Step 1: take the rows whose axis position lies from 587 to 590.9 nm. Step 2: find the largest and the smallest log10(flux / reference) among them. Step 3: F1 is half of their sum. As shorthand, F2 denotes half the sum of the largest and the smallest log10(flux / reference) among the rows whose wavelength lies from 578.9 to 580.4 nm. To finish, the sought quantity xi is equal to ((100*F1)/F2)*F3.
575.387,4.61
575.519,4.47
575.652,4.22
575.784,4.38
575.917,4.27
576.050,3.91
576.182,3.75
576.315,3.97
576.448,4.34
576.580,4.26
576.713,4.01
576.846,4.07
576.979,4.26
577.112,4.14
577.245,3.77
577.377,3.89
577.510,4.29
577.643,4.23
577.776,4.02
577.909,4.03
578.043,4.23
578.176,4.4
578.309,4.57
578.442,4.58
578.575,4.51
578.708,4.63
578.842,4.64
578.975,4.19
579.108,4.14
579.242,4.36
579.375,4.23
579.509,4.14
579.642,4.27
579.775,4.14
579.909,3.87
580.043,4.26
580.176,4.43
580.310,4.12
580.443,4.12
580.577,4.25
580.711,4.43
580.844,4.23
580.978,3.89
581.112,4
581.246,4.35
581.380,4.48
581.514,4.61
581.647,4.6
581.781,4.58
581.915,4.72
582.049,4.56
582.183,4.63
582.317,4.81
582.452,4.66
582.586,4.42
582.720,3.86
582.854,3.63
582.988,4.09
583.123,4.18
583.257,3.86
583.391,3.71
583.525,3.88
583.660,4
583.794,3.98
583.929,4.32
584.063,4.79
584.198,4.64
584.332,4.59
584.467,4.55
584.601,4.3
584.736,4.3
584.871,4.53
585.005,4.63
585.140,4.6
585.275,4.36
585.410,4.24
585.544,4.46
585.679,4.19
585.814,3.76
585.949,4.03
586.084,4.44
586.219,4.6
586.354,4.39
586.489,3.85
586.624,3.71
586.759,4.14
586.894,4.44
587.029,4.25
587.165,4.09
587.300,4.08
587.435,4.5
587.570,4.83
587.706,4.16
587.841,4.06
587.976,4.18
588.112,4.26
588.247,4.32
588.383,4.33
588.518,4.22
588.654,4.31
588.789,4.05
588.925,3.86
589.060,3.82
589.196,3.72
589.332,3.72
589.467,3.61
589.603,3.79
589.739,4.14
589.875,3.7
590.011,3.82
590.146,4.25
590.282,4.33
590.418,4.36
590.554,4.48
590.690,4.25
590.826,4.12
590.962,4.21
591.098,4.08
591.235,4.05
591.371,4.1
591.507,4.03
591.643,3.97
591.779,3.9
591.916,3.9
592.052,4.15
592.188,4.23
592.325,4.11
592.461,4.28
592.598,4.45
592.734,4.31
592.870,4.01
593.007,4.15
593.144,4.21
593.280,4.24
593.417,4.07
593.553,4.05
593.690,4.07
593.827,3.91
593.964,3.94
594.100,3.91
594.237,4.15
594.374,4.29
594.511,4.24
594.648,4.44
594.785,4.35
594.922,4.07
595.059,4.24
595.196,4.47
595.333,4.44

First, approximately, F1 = 0.002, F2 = -0.013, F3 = -0.024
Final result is 0.4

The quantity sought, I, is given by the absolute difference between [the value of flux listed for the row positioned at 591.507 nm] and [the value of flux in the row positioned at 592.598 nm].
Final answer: 0.42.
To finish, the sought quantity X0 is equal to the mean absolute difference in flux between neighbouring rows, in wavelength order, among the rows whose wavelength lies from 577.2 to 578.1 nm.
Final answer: 0.17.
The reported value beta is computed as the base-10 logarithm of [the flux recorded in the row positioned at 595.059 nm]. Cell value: 0.627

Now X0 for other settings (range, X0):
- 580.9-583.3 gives 0.20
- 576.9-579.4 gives 0.16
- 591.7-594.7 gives 0.12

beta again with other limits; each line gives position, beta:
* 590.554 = 0.651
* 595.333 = 0.647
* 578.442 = 0.661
